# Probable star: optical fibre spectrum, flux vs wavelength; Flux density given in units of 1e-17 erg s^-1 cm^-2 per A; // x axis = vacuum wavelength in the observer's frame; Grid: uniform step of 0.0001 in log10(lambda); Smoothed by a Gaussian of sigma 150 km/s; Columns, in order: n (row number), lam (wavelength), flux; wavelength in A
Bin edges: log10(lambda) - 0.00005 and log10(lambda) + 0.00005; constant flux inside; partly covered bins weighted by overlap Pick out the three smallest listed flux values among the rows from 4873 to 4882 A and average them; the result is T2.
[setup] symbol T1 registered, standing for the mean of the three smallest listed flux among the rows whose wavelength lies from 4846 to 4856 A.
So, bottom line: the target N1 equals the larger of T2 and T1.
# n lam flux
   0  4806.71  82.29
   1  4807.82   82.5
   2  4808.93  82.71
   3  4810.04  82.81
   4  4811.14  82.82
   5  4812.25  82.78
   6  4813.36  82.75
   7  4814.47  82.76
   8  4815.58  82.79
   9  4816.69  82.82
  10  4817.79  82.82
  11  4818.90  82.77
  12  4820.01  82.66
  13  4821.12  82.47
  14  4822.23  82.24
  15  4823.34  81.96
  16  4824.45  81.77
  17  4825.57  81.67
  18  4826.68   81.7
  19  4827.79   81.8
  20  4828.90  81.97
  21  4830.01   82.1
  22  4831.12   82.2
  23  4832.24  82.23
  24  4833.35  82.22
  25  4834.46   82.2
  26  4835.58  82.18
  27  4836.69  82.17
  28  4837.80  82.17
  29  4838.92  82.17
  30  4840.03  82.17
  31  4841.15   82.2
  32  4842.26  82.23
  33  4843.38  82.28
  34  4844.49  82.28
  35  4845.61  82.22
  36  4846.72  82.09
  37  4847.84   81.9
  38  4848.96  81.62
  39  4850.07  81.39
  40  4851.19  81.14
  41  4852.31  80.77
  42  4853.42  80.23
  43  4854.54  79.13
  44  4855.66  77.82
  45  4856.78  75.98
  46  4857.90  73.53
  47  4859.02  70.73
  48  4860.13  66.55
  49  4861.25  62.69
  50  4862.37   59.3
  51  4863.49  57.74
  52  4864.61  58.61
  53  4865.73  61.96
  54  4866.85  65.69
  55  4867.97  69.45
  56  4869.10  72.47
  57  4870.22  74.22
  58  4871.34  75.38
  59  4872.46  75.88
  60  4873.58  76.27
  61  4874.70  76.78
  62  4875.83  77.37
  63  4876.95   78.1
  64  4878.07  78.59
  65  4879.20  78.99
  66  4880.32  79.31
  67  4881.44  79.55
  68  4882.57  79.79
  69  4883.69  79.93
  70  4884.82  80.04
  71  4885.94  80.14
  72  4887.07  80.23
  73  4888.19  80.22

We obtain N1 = 79.1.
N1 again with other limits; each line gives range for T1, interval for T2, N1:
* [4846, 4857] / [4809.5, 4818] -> 82.8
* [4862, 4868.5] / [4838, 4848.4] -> 82.1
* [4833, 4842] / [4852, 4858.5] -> 82.2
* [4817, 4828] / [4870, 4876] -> 81.7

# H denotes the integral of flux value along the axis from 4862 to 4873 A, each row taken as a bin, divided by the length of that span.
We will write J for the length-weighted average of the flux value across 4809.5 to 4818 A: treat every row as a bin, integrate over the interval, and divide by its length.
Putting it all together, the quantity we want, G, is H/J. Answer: 0.81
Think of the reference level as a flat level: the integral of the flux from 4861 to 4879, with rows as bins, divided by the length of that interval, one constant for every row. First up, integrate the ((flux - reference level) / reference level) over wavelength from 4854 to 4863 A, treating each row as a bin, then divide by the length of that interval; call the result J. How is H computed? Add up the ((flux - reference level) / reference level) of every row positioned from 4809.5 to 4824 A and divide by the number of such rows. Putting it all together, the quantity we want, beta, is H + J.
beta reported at 0.18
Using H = 0.175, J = 0.00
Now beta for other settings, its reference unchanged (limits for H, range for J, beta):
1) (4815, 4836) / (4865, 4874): 0.18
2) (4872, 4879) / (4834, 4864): 0.20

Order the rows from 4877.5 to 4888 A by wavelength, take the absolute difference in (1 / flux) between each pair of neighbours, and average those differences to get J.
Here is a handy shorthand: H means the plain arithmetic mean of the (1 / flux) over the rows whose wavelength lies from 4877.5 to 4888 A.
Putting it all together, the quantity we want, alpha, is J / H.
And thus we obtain 0.0026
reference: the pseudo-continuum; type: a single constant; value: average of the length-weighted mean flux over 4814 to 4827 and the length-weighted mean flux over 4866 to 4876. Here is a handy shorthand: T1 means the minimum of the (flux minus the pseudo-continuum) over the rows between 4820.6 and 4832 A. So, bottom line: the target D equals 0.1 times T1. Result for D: 0.4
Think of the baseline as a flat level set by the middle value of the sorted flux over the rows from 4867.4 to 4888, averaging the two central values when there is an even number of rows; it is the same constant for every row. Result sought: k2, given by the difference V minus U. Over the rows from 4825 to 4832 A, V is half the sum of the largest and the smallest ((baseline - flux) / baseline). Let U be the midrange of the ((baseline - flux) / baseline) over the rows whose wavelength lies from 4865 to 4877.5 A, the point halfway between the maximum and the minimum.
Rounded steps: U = 0.11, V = -0.046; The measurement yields -0.15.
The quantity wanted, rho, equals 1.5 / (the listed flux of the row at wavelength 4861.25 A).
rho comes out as 0.0239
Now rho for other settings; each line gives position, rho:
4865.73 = 0.0242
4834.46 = 0.0182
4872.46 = 0.0198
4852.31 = 0.0186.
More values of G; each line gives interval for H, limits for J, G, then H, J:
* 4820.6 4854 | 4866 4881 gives 1.09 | 82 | 75.1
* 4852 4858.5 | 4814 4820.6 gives 0.94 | 78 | 82.8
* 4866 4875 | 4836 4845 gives 0.89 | 73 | 82.3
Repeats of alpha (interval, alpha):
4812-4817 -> 0.0003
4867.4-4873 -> 0.0224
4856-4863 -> 0.0501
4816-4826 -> 0.0018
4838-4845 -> 0.0003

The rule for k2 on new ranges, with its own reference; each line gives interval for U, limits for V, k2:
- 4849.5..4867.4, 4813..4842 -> -0.16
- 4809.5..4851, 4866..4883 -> 0.12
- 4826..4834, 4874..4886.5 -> 0.04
